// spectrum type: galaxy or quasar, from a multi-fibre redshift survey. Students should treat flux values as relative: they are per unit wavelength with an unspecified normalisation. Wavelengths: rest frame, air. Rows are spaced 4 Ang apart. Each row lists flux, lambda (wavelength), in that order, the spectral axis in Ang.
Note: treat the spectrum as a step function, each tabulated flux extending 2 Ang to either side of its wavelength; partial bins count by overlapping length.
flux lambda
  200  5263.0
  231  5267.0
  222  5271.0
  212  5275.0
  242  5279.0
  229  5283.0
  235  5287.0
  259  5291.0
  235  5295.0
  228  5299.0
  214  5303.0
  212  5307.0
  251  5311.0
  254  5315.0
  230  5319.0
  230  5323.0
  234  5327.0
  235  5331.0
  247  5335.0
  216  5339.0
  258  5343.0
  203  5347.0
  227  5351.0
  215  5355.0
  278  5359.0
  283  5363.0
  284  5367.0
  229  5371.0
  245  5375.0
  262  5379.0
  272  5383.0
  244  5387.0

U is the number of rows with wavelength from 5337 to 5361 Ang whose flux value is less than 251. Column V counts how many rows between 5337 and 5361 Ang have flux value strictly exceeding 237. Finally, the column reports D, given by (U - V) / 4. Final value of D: 0.5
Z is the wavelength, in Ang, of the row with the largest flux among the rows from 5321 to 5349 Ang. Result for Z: 5343.0 Ang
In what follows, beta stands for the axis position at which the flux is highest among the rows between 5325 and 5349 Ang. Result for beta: 5343.0 Ang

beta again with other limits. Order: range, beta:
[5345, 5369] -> 5367.0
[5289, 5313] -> 5291.0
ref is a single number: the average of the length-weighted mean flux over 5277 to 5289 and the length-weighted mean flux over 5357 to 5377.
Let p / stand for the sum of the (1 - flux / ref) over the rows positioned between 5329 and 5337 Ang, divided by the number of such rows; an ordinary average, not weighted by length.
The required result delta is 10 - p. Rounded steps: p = 0.03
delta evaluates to 10.0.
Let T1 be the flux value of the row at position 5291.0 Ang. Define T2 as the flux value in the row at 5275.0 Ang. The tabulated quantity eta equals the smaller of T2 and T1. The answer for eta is 212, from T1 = 259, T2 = 212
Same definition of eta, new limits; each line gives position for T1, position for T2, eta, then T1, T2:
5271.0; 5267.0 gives 222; 222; 231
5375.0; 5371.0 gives 229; 245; 229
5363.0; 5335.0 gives 247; 283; 247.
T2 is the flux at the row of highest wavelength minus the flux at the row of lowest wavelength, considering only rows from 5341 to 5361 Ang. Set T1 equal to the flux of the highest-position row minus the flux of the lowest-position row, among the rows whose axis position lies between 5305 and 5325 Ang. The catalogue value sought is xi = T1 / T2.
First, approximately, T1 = 18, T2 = 20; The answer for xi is 0.9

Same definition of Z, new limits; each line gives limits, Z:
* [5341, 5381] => 5367.0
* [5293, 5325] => 5315.0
